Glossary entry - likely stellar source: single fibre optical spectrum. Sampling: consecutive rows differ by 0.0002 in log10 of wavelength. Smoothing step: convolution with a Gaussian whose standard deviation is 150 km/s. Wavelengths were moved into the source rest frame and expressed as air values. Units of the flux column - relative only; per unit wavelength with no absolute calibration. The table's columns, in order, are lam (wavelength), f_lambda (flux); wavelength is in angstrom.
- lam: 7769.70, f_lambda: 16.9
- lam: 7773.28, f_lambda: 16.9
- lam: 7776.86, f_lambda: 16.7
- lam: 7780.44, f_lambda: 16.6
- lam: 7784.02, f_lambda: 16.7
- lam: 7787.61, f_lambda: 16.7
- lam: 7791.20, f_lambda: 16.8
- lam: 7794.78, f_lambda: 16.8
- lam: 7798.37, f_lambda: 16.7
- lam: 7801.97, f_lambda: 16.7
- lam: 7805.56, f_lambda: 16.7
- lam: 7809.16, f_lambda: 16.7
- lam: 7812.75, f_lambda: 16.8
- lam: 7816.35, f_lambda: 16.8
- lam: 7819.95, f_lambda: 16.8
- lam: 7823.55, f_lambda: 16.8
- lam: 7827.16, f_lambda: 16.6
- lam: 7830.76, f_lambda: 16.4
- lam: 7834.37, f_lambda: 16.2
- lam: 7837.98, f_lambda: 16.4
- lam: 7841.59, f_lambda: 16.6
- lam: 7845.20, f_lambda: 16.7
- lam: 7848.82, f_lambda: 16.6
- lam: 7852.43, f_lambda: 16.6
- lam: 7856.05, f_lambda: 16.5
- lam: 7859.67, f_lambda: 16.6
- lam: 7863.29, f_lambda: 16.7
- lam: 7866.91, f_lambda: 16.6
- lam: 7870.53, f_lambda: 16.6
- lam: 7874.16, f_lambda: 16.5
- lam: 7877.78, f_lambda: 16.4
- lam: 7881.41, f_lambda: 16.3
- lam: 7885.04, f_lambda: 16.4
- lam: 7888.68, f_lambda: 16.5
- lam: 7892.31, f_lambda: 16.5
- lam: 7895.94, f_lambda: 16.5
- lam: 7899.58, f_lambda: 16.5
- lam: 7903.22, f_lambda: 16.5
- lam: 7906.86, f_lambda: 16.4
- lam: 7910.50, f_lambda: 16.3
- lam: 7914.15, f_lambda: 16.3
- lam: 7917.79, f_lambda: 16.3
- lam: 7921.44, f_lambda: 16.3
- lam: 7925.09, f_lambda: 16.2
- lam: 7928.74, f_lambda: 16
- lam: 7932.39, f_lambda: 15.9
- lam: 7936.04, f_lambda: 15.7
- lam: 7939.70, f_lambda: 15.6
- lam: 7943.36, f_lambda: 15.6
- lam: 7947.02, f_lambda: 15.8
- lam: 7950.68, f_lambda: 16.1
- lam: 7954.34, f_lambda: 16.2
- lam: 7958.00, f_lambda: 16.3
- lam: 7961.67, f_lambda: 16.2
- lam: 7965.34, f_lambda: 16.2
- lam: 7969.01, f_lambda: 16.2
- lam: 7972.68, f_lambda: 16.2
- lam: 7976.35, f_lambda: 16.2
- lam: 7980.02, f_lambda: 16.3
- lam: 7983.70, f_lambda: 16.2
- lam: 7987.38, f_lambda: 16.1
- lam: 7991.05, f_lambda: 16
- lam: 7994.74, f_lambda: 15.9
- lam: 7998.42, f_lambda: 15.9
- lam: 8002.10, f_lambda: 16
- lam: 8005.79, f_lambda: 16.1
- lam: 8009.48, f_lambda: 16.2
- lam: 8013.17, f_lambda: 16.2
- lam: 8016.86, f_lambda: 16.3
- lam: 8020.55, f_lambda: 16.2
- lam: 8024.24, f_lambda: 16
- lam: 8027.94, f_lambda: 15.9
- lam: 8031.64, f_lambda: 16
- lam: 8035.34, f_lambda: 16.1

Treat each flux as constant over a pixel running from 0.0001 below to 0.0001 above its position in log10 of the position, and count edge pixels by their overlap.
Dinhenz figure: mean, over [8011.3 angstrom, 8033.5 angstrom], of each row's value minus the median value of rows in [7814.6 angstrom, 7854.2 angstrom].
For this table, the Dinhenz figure -0.50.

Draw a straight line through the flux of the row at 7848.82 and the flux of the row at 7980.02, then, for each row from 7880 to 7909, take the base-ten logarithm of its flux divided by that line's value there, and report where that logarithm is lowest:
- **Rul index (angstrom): 7881.41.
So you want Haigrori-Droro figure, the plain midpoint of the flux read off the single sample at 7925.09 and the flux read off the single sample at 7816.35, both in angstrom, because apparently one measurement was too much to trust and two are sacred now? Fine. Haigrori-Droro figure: 16.5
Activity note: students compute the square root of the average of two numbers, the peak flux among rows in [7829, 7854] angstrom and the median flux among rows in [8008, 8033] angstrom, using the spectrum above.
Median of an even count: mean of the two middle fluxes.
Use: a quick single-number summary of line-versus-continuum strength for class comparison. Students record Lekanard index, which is 4.056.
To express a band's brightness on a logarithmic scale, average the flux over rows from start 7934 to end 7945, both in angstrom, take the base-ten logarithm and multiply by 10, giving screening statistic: 11.94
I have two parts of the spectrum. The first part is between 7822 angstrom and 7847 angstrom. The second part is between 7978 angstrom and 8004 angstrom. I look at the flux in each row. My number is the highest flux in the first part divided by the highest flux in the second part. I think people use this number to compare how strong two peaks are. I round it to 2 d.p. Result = 1.03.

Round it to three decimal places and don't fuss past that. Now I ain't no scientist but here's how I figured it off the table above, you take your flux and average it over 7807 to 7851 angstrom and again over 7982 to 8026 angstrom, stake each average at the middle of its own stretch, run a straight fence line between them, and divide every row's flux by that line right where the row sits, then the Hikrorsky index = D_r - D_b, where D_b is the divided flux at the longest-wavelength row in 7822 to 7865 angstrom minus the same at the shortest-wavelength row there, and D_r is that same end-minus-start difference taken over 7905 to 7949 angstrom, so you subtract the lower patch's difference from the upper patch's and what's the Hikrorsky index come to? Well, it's -0.031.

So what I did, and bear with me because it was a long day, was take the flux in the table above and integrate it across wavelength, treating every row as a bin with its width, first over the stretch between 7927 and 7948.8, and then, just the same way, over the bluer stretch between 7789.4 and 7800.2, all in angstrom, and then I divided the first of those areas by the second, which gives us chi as 1.9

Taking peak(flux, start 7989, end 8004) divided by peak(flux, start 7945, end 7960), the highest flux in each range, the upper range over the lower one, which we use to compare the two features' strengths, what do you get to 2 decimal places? 0.98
